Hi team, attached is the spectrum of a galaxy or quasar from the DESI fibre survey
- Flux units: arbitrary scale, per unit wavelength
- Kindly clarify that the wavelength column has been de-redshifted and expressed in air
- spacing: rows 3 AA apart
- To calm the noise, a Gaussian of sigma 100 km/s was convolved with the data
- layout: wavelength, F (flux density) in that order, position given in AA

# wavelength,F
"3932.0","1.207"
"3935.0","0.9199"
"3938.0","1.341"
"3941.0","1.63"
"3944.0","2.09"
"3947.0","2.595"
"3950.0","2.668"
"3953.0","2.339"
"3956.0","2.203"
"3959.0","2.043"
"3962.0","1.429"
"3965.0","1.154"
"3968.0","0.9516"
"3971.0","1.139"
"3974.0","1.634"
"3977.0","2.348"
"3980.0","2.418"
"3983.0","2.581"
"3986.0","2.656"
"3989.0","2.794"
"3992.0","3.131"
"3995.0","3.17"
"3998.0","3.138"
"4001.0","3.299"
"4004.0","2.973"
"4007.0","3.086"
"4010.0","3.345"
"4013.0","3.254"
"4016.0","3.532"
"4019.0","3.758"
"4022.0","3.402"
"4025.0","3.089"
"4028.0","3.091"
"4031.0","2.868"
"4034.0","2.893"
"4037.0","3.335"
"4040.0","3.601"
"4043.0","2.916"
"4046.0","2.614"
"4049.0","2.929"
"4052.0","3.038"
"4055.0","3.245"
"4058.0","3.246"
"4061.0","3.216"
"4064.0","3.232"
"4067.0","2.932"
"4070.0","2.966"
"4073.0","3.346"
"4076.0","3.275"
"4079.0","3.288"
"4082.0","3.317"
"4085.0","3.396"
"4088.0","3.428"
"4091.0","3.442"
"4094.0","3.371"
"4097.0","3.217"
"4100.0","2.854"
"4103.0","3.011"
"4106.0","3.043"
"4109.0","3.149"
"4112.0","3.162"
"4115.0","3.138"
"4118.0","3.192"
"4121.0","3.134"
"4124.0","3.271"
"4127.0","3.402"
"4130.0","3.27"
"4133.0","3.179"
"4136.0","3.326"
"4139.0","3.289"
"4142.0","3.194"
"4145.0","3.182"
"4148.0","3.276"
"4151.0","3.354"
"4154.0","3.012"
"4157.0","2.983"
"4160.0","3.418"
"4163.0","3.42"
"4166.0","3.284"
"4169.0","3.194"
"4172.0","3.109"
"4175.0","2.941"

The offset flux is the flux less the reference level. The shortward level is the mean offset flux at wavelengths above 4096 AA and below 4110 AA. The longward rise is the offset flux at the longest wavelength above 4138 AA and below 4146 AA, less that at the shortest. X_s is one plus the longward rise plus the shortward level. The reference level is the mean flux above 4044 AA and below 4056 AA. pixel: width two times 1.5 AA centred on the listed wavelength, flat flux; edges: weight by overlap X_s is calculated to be 1.0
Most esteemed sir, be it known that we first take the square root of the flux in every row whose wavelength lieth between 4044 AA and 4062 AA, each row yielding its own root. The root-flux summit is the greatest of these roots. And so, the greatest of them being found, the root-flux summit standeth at 1.80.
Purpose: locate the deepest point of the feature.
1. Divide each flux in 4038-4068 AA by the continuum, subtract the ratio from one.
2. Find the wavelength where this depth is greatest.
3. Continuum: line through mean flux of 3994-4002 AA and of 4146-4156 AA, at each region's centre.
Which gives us 4046.0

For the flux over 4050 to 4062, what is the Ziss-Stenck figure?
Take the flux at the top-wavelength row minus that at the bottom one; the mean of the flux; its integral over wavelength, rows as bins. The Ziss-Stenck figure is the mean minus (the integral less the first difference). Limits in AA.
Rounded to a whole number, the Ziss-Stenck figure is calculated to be -35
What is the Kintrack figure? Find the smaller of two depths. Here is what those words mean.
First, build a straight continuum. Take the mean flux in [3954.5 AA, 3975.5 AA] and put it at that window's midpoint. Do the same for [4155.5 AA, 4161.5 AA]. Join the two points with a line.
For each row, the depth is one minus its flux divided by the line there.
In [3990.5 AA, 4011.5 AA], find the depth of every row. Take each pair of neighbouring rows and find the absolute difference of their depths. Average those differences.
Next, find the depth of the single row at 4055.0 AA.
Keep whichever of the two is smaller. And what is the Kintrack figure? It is -0.414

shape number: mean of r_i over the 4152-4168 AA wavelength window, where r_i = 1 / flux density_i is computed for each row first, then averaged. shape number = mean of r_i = 0.311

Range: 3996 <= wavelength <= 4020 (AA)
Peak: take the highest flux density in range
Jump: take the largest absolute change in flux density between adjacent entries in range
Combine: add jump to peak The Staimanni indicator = 4.08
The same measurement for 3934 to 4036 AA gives 4.47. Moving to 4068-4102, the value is 3.82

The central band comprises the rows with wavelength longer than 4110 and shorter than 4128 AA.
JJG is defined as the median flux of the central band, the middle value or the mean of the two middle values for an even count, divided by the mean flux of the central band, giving 0.99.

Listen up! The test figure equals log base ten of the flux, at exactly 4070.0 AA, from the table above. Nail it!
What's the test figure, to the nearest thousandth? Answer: 0.472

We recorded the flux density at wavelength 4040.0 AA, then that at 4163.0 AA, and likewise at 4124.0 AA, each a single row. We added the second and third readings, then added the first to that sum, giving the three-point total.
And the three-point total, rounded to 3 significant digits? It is 10.3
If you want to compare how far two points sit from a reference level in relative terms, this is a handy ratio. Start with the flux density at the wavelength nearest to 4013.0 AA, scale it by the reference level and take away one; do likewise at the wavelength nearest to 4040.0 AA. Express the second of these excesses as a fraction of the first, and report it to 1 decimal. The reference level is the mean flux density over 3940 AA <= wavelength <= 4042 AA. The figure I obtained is 1.6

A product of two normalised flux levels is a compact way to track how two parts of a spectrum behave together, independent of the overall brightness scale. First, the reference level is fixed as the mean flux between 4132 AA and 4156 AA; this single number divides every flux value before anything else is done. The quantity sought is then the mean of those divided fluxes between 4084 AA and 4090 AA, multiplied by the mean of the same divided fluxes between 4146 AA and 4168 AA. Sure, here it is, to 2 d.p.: 1.07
